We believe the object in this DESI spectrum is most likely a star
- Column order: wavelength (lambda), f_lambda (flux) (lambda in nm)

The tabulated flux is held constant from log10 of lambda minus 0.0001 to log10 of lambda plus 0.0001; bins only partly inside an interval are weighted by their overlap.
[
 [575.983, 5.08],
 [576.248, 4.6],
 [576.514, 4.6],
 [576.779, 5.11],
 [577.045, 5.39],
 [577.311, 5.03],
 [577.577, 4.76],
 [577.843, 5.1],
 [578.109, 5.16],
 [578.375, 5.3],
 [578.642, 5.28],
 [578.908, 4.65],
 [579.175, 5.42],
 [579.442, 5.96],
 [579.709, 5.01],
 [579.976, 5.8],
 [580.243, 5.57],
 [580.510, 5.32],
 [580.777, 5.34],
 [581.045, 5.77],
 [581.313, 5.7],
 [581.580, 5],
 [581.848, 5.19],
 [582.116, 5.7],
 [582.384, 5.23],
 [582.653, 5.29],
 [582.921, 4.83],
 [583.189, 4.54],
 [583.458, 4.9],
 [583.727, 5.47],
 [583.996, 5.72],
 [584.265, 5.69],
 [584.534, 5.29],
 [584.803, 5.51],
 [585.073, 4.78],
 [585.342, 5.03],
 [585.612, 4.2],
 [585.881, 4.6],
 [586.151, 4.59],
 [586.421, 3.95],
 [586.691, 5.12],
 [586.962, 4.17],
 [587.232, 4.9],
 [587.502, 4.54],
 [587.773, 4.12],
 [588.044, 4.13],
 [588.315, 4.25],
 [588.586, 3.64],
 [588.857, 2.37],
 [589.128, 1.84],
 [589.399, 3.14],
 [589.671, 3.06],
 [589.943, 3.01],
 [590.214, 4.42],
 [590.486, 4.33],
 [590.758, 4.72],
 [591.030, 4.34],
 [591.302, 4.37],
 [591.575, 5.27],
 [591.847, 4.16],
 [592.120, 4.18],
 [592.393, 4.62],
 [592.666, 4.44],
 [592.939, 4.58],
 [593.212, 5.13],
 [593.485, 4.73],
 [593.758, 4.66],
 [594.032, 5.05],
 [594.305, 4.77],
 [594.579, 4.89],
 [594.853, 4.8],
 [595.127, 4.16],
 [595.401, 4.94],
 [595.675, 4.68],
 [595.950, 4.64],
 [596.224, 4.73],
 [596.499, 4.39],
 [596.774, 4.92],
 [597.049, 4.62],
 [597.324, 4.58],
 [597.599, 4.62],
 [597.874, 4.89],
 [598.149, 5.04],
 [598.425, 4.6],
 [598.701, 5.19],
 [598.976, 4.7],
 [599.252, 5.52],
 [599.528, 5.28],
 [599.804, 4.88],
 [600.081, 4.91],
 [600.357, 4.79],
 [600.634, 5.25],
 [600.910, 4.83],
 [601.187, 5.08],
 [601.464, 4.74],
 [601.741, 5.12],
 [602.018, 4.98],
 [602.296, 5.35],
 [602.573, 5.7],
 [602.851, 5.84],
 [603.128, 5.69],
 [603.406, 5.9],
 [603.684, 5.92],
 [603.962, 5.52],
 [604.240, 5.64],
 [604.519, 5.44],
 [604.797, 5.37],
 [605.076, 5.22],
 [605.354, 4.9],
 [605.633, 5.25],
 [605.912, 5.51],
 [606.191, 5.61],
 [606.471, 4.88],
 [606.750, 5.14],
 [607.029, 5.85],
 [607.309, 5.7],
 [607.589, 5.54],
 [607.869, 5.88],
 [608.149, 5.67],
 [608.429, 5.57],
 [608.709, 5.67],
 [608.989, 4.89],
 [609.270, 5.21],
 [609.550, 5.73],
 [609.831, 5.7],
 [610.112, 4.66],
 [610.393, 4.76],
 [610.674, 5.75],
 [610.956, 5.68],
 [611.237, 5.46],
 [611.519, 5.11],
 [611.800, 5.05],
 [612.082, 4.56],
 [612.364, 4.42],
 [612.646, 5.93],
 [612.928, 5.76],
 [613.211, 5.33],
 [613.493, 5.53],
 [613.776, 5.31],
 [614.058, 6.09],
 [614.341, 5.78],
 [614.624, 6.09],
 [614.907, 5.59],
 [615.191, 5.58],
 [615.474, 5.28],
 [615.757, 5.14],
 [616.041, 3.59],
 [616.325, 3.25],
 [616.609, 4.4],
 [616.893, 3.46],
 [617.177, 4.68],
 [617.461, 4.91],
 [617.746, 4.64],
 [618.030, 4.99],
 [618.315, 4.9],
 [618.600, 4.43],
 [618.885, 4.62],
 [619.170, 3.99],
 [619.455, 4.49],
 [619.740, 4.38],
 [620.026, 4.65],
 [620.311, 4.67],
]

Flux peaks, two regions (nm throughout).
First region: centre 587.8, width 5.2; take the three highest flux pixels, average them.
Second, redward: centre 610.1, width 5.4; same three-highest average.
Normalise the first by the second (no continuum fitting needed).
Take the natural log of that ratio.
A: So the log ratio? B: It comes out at -0.15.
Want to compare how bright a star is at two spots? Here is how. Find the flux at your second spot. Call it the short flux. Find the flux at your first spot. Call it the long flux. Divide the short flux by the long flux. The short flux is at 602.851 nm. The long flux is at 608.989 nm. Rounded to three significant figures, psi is 1.19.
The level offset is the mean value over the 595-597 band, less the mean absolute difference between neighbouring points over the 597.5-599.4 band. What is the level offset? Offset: 4.18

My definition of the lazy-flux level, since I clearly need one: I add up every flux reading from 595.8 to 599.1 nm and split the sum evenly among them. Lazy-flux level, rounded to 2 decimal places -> 4.74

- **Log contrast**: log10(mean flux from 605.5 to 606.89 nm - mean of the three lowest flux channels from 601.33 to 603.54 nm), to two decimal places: -0.48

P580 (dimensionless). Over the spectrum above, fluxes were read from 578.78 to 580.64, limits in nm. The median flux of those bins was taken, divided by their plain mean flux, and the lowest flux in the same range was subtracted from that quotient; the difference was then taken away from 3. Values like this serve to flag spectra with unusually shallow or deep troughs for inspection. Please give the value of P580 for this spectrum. 6.64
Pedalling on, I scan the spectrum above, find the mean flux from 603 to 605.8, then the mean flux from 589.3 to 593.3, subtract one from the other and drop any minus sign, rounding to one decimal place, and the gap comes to 1.2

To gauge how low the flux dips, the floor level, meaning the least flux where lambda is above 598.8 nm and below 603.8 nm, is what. 4.7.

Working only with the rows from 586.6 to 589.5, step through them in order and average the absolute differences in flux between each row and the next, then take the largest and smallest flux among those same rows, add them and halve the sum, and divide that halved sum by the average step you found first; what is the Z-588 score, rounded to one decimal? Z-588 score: 5.5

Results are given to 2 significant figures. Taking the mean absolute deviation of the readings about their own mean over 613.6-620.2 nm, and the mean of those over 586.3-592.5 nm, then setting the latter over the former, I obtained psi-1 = 6.7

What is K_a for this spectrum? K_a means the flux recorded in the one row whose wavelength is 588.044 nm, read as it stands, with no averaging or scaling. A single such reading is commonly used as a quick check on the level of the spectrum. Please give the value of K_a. 4.13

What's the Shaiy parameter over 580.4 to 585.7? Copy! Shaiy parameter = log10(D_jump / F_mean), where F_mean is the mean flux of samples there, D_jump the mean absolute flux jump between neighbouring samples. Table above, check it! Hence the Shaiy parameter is -1.16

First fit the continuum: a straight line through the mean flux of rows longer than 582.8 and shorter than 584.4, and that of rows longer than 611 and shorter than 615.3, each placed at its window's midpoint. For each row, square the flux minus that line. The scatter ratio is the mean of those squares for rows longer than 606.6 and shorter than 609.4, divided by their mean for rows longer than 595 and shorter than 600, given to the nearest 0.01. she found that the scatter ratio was 0.31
